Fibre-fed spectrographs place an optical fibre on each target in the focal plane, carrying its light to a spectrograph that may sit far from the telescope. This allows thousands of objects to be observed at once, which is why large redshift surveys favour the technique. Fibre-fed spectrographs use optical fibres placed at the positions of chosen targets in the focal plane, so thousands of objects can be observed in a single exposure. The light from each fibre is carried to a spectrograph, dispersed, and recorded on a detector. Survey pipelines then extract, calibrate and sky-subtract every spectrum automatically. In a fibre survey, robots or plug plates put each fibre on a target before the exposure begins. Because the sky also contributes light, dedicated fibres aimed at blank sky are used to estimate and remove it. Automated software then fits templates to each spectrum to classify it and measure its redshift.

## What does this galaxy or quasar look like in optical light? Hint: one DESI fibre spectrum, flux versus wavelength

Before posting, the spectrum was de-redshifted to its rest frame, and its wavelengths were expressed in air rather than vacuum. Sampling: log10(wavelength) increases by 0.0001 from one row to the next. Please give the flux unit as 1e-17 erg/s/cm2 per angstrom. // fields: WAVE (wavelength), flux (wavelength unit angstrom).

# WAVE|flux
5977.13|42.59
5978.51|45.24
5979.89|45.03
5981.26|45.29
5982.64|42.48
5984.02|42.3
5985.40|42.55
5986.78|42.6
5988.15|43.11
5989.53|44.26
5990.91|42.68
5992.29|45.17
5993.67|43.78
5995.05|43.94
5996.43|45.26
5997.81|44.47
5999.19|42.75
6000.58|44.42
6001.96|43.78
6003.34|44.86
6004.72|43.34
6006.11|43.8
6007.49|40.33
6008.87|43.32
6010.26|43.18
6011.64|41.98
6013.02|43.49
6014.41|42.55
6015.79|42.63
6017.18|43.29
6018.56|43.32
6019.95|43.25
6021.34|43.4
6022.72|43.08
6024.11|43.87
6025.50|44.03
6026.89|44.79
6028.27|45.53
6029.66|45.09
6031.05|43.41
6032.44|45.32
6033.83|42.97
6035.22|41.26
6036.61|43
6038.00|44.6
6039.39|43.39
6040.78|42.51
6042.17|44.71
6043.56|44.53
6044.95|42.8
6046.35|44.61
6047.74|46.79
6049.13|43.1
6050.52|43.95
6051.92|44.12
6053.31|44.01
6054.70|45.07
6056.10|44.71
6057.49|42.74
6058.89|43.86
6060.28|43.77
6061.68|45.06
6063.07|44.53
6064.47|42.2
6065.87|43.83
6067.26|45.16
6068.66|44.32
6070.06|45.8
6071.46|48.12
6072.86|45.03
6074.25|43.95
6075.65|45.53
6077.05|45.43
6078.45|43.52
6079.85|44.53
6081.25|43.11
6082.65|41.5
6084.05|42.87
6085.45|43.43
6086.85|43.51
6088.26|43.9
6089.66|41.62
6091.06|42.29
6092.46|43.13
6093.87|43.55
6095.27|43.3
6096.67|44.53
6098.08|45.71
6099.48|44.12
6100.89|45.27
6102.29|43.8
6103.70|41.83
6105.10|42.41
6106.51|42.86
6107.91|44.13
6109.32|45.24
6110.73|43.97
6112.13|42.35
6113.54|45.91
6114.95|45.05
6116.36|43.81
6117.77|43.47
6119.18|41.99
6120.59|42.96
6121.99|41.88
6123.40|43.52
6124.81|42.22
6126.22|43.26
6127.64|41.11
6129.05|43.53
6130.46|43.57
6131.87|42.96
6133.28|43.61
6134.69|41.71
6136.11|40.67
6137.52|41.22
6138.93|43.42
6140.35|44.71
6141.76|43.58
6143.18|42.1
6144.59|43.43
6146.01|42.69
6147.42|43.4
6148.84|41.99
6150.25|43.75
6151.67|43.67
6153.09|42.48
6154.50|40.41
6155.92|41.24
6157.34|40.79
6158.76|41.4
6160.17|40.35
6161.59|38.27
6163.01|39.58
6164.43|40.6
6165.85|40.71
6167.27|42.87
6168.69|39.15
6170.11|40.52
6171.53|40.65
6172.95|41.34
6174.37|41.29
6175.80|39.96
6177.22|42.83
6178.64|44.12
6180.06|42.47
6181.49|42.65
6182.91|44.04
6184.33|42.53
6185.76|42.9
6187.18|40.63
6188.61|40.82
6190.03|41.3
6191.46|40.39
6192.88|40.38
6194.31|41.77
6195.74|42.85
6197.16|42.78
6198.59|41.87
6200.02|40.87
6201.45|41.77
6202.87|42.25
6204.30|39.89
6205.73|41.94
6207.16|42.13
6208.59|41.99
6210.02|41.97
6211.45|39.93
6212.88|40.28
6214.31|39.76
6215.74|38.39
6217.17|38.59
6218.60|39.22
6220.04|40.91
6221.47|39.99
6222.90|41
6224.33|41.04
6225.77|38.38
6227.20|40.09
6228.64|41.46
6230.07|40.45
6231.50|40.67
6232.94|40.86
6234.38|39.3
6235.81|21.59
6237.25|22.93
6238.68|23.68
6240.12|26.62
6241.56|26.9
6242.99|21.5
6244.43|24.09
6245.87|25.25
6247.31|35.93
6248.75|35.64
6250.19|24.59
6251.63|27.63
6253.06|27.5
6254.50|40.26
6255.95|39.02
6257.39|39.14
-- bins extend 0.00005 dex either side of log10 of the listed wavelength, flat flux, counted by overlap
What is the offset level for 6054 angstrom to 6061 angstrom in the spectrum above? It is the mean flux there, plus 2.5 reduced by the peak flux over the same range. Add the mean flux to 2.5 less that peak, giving 1.5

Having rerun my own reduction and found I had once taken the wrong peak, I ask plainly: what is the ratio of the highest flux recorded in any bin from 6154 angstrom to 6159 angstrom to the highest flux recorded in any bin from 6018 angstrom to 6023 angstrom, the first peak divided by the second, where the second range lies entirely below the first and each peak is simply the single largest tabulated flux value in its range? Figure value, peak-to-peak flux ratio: 0.95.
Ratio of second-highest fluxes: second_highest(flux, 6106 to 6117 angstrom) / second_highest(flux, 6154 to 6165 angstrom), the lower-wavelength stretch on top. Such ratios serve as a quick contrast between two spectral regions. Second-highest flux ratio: 1.097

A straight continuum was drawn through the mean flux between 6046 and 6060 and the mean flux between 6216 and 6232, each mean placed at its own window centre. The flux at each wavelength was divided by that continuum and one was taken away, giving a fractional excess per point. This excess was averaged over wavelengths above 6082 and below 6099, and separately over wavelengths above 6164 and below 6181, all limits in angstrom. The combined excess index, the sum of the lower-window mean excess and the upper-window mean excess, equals 0.00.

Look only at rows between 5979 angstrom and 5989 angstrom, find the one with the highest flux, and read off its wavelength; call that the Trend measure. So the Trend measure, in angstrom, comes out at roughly 5981.26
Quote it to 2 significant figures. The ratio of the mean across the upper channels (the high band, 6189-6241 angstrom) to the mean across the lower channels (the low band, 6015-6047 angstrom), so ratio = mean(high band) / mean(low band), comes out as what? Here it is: 0.89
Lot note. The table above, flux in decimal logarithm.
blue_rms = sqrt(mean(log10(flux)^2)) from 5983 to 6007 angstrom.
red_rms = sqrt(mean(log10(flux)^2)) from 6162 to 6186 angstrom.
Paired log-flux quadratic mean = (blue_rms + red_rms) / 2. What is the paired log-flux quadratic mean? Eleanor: 1.630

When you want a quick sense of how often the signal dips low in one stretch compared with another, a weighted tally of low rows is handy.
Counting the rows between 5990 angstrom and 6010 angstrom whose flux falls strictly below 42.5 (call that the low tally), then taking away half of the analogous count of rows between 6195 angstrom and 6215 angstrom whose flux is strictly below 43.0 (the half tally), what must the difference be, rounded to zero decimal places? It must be -6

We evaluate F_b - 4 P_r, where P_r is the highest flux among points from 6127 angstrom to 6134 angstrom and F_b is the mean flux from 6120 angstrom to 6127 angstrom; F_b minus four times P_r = -132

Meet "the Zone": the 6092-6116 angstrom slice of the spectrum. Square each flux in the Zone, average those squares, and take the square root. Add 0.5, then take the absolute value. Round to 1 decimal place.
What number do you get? 44.5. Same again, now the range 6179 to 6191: 42.7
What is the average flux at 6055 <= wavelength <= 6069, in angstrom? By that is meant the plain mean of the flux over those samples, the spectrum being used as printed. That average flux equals 44.0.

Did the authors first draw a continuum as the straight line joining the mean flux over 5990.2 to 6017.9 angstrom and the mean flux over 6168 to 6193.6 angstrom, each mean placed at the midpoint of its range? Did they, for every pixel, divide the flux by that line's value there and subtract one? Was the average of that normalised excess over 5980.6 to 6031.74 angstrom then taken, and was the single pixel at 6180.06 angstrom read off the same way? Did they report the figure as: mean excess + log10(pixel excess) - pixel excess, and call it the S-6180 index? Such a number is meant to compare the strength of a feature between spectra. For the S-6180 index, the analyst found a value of -1.68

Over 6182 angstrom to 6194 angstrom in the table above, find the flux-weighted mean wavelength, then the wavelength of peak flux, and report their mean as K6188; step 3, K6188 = 6185.4 angstrom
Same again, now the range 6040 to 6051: 6046.7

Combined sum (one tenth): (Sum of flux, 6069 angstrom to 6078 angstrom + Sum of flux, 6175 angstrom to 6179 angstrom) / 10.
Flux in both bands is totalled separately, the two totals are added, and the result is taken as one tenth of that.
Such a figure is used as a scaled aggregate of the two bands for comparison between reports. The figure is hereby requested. 40.1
